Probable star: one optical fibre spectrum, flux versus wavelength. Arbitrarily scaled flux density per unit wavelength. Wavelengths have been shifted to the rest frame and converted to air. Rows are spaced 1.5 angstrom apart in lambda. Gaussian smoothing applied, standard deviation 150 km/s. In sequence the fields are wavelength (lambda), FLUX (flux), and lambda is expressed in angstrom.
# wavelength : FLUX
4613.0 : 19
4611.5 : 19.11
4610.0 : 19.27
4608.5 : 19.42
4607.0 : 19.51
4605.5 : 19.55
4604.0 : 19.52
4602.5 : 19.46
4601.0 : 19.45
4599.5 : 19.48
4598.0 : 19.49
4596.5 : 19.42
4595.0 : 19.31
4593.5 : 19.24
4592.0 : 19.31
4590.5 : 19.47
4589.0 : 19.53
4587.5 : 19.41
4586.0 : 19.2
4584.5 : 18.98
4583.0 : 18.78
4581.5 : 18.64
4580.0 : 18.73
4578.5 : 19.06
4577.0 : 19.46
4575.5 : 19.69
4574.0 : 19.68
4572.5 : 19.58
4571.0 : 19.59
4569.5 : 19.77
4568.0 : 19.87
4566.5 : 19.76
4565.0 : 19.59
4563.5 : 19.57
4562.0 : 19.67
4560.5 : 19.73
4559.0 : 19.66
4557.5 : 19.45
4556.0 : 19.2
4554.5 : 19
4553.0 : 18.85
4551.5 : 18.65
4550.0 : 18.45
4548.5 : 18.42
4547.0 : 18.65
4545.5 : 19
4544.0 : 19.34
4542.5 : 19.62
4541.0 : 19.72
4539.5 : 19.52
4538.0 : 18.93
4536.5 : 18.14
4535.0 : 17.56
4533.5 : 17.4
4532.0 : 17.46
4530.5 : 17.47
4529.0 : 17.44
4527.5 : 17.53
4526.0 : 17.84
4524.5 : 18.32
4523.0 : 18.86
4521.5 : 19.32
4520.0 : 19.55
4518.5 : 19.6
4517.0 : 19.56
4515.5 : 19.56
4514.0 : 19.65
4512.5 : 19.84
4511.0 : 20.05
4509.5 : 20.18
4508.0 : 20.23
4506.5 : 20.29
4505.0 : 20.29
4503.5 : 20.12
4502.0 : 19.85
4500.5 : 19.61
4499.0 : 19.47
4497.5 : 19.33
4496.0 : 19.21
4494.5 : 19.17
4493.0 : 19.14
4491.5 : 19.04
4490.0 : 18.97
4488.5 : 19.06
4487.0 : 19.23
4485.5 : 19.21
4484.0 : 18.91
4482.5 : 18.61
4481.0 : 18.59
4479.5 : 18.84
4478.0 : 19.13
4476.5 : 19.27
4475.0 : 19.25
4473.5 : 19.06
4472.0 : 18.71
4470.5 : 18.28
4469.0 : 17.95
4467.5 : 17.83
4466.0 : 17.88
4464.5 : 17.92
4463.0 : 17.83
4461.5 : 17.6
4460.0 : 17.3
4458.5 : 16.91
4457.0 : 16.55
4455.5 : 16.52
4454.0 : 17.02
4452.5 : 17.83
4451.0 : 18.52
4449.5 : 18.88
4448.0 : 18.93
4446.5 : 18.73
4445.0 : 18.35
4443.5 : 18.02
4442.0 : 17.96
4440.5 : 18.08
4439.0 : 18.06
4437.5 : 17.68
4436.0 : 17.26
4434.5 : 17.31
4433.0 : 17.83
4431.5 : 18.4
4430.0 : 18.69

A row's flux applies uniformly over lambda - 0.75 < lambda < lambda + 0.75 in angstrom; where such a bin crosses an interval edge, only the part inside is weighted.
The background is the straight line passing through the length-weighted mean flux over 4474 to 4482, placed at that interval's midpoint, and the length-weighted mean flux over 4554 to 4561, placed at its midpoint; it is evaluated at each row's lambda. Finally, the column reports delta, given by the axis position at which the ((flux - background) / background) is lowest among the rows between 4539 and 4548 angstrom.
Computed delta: 4547.0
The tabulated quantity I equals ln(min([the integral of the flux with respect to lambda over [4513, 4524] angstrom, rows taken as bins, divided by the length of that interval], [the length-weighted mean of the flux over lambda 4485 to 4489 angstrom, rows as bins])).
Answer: 2.95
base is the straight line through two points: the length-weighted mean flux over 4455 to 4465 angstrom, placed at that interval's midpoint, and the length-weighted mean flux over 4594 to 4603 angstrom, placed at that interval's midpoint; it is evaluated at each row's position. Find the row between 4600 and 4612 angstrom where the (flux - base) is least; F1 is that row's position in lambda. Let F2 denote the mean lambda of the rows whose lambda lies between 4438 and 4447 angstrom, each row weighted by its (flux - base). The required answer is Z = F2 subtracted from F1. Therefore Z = 168.4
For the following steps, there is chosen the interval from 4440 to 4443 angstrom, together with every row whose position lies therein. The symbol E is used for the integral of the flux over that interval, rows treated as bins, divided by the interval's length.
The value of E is 18.0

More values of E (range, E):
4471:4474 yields 18.8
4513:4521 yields 19.6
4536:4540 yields 18.9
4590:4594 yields 19.3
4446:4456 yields 18.1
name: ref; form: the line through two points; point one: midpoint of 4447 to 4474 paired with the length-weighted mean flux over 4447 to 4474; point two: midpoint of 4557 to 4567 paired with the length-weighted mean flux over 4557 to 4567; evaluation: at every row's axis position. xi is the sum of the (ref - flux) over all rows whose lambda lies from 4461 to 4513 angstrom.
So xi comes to -27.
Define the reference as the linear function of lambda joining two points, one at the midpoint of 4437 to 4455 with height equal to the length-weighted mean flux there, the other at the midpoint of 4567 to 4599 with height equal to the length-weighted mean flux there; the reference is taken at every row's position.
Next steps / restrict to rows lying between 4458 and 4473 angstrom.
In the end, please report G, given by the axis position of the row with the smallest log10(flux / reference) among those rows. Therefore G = 4458.5 angstrom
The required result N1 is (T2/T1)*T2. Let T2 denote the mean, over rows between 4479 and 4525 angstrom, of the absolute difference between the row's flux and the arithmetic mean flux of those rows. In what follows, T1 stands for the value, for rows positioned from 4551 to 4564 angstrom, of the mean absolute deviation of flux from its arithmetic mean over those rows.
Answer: 0.6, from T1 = 0.34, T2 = 0.43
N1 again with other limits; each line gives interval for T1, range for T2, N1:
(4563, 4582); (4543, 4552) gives 0.3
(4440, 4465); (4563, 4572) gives 0.0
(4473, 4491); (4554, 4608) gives 0.3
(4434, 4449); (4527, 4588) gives 1.0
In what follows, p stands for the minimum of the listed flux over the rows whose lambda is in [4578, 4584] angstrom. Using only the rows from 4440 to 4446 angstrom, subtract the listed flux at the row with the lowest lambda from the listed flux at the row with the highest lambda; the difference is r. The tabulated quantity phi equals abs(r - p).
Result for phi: 18.4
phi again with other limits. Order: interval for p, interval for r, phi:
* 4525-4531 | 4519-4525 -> 18.7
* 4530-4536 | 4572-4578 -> 17.5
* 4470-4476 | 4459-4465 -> 17.7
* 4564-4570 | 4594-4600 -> 19.4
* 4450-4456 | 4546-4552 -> 16.5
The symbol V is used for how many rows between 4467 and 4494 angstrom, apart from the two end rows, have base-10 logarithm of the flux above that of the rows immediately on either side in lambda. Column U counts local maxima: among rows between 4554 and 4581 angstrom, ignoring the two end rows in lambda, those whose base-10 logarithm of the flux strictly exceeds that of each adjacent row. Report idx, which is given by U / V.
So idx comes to 1.5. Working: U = 3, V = 2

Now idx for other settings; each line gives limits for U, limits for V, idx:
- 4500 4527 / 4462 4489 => 0.3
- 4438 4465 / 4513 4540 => 1.0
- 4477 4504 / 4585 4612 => 0.3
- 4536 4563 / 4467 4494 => 1.0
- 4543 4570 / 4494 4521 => 2.0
